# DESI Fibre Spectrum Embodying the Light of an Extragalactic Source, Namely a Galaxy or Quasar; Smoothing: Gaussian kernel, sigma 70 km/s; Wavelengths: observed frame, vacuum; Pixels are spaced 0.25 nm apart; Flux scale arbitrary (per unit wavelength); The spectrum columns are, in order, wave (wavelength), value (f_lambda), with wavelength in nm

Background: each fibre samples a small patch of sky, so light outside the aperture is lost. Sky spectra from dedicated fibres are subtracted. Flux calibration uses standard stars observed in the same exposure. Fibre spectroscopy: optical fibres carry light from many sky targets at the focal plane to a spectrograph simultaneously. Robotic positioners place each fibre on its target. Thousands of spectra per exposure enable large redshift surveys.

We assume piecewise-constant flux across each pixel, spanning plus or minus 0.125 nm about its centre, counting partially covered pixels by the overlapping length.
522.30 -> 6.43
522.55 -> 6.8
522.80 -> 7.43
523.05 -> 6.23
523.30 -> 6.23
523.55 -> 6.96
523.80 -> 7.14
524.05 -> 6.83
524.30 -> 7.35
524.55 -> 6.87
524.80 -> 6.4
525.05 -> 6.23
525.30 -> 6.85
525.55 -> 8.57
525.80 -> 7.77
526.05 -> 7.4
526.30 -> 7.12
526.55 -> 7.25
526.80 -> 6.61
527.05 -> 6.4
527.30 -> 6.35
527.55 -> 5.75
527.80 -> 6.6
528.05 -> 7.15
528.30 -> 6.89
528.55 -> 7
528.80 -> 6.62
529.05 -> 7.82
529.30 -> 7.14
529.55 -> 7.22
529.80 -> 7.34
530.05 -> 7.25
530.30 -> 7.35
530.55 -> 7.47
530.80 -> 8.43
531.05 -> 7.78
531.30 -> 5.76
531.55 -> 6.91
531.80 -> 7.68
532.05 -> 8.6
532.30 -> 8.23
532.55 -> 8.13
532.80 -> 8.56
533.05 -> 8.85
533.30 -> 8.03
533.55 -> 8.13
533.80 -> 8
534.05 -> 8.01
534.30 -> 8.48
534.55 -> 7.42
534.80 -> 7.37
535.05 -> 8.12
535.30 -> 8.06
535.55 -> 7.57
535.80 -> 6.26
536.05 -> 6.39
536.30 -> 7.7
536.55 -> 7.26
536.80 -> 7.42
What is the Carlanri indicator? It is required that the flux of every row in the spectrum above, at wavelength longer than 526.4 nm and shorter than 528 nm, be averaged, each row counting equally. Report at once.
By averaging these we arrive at 6.5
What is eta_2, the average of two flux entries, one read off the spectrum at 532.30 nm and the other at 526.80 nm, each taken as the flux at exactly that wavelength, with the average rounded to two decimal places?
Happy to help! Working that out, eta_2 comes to 7.42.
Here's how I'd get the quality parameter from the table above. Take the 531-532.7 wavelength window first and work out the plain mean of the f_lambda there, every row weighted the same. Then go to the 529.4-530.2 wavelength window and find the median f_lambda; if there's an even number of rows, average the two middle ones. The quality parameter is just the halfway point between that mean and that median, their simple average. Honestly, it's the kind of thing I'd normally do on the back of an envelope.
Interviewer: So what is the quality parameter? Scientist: 7.42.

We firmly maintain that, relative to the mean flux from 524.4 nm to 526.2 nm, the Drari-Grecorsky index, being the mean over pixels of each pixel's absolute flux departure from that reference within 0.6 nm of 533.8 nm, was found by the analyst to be 0.97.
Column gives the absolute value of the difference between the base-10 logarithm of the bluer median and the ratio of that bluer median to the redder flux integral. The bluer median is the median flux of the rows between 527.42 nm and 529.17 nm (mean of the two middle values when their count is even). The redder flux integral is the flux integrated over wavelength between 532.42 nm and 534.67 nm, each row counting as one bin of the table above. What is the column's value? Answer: 0.46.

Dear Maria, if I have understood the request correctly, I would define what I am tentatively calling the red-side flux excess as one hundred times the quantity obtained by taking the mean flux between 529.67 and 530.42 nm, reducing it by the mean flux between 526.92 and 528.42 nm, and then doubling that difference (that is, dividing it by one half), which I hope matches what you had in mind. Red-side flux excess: 158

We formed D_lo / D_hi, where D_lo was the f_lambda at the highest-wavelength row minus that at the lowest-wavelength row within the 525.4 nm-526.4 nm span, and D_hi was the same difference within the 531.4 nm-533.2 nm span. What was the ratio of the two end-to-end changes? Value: -0.7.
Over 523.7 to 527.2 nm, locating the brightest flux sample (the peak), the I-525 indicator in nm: 525.55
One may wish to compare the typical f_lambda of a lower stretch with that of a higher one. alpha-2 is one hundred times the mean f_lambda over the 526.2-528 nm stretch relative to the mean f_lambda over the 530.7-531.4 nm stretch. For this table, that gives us 90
